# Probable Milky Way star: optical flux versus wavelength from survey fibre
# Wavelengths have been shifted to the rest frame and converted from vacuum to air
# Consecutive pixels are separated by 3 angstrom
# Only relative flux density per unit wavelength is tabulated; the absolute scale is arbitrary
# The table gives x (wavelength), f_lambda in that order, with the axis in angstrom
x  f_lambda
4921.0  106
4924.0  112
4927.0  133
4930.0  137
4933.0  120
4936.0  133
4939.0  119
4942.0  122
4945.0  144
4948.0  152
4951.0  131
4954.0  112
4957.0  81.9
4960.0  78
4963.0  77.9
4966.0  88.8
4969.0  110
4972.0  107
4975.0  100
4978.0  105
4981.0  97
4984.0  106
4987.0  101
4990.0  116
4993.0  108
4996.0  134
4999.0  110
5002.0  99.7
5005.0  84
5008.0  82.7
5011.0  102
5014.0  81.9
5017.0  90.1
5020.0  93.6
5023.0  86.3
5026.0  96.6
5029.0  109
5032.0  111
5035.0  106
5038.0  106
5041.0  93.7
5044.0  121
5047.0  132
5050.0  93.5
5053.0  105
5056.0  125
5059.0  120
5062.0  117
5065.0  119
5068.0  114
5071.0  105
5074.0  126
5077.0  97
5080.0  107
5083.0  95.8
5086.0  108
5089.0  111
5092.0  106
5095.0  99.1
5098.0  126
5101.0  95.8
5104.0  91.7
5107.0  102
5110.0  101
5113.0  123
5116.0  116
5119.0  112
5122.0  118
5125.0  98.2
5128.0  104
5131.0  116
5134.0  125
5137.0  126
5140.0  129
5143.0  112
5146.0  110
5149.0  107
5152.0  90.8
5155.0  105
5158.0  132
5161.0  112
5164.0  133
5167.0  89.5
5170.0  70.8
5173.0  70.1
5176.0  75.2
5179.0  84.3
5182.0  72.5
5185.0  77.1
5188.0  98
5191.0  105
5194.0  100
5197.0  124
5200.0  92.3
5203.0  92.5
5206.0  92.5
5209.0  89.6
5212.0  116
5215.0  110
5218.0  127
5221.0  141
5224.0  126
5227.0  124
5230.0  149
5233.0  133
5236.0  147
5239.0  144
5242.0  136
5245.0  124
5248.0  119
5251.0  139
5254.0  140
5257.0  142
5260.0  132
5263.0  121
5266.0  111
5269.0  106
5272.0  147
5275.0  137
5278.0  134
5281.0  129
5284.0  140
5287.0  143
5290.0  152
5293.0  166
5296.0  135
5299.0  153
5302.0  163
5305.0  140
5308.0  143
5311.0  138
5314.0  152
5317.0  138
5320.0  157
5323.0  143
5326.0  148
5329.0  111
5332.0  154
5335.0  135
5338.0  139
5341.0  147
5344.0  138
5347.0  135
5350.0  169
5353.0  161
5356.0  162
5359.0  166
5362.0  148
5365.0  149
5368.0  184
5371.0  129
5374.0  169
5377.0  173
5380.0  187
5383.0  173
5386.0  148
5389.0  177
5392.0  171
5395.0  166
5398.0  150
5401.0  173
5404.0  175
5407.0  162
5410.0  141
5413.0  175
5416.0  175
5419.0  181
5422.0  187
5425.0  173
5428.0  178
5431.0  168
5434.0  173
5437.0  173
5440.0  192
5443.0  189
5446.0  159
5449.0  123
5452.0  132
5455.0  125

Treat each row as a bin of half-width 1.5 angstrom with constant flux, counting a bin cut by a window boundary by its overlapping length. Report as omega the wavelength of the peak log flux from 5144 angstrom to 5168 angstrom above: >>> 5164.0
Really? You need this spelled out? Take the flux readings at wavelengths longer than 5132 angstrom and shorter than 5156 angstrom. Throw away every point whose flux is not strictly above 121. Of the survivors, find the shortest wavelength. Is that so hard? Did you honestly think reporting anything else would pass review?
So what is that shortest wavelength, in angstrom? 5134.0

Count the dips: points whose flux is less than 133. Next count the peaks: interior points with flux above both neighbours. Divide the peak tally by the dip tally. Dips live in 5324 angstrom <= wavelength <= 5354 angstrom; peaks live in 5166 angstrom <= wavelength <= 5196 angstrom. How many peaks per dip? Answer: 2.0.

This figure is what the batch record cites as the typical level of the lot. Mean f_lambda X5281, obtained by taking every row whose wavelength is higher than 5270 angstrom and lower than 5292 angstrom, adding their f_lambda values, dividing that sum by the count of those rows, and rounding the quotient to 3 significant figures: 140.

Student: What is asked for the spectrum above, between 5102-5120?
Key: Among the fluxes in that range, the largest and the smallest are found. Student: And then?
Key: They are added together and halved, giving 107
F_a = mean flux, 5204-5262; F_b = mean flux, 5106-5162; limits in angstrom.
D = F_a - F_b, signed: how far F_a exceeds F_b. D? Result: 15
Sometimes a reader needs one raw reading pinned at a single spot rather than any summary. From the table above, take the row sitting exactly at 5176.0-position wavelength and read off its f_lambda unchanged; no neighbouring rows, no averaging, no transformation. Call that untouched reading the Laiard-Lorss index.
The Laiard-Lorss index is 75.2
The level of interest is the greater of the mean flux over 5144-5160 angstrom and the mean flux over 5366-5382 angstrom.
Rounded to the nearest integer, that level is 168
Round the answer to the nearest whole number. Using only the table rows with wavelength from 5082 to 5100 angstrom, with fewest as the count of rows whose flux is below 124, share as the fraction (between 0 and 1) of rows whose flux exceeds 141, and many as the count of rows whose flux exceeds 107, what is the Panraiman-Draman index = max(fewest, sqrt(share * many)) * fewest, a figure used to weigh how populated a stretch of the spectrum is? 25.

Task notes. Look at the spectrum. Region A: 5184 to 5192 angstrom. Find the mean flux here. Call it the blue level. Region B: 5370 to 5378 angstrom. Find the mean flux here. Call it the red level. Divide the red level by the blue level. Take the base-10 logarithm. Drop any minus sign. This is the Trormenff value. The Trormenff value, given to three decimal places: 0.226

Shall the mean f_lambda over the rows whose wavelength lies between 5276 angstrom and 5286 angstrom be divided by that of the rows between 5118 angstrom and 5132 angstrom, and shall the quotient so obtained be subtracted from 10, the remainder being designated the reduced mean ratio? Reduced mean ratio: 8.77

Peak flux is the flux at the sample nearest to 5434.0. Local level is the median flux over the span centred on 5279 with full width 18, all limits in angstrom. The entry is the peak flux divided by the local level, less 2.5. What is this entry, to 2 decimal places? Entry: -1.25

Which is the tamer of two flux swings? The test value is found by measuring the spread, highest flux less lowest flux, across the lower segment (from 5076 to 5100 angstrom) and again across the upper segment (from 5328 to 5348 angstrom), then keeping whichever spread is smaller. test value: 30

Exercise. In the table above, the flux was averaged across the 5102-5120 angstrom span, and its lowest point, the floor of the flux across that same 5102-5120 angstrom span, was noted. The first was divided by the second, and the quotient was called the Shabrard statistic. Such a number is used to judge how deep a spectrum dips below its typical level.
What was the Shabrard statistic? 1.17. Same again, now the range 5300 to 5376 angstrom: 1.34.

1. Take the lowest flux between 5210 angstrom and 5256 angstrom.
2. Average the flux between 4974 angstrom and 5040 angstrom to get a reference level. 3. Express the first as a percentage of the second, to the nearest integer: 109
